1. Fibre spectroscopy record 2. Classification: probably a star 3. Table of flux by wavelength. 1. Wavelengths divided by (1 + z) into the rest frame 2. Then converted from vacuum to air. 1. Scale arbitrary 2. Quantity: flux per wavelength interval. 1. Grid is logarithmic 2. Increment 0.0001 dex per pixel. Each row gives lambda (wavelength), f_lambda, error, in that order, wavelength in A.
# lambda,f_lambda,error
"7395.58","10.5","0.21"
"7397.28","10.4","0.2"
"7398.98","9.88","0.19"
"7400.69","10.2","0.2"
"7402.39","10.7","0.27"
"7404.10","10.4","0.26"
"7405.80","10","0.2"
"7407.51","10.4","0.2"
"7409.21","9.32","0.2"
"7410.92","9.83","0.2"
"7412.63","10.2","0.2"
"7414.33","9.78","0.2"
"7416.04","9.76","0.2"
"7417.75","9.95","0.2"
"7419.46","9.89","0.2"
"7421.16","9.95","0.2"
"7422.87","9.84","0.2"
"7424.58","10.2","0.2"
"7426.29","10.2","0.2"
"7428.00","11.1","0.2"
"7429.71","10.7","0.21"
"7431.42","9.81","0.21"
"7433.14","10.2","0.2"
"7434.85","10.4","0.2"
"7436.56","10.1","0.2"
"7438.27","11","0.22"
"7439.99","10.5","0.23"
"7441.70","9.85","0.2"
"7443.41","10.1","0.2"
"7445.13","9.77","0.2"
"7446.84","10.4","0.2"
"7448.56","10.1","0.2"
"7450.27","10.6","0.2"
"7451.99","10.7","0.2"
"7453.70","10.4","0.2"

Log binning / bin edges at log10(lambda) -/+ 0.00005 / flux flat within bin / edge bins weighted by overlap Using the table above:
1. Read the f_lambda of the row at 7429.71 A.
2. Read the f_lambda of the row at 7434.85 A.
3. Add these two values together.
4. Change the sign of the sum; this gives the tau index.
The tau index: -21.1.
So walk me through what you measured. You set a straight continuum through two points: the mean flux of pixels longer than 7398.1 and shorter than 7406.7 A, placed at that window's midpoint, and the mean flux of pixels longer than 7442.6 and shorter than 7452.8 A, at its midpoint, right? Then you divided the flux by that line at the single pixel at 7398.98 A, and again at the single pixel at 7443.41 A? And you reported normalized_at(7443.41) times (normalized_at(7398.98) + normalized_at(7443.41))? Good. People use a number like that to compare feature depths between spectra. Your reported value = 1.92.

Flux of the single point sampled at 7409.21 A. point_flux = 9.32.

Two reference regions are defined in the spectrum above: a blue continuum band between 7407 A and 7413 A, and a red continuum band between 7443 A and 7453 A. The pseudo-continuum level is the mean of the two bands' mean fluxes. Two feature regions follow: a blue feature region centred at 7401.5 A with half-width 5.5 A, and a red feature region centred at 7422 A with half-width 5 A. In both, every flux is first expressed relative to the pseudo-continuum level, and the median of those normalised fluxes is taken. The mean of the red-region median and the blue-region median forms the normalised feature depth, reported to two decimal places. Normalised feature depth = 1.00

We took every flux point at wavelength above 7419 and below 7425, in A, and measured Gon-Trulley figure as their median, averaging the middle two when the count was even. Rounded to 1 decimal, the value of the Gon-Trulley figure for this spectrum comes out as 9.9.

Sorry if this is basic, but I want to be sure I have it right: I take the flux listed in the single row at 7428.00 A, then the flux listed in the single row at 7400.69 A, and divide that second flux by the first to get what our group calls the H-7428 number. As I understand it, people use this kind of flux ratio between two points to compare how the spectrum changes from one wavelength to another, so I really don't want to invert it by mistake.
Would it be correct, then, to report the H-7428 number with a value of 0.92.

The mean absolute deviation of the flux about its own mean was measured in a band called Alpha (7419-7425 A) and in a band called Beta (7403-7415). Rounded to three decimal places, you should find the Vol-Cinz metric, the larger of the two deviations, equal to 0.297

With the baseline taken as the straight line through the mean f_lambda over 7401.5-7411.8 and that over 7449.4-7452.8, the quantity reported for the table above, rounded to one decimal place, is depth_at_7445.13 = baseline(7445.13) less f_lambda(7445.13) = 0.8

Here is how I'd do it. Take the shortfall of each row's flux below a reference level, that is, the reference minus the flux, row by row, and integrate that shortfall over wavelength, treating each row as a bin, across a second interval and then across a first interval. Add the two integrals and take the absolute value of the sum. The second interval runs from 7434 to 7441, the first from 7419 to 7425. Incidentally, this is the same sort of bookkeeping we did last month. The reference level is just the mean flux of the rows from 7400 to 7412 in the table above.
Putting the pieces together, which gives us 1.6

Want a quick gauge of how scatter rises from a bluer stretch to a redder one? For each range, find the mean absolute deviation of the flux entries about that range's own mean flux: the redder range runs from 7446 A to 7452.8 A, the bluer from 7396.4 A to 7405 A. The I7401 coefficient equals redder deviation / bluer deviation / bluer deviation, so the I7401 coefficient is 4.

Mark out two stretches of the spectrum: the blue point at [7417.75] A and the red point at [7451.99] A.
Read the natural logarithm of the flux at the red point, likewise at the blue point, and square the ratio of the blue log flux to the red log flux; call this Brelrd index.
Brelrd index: 0.94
